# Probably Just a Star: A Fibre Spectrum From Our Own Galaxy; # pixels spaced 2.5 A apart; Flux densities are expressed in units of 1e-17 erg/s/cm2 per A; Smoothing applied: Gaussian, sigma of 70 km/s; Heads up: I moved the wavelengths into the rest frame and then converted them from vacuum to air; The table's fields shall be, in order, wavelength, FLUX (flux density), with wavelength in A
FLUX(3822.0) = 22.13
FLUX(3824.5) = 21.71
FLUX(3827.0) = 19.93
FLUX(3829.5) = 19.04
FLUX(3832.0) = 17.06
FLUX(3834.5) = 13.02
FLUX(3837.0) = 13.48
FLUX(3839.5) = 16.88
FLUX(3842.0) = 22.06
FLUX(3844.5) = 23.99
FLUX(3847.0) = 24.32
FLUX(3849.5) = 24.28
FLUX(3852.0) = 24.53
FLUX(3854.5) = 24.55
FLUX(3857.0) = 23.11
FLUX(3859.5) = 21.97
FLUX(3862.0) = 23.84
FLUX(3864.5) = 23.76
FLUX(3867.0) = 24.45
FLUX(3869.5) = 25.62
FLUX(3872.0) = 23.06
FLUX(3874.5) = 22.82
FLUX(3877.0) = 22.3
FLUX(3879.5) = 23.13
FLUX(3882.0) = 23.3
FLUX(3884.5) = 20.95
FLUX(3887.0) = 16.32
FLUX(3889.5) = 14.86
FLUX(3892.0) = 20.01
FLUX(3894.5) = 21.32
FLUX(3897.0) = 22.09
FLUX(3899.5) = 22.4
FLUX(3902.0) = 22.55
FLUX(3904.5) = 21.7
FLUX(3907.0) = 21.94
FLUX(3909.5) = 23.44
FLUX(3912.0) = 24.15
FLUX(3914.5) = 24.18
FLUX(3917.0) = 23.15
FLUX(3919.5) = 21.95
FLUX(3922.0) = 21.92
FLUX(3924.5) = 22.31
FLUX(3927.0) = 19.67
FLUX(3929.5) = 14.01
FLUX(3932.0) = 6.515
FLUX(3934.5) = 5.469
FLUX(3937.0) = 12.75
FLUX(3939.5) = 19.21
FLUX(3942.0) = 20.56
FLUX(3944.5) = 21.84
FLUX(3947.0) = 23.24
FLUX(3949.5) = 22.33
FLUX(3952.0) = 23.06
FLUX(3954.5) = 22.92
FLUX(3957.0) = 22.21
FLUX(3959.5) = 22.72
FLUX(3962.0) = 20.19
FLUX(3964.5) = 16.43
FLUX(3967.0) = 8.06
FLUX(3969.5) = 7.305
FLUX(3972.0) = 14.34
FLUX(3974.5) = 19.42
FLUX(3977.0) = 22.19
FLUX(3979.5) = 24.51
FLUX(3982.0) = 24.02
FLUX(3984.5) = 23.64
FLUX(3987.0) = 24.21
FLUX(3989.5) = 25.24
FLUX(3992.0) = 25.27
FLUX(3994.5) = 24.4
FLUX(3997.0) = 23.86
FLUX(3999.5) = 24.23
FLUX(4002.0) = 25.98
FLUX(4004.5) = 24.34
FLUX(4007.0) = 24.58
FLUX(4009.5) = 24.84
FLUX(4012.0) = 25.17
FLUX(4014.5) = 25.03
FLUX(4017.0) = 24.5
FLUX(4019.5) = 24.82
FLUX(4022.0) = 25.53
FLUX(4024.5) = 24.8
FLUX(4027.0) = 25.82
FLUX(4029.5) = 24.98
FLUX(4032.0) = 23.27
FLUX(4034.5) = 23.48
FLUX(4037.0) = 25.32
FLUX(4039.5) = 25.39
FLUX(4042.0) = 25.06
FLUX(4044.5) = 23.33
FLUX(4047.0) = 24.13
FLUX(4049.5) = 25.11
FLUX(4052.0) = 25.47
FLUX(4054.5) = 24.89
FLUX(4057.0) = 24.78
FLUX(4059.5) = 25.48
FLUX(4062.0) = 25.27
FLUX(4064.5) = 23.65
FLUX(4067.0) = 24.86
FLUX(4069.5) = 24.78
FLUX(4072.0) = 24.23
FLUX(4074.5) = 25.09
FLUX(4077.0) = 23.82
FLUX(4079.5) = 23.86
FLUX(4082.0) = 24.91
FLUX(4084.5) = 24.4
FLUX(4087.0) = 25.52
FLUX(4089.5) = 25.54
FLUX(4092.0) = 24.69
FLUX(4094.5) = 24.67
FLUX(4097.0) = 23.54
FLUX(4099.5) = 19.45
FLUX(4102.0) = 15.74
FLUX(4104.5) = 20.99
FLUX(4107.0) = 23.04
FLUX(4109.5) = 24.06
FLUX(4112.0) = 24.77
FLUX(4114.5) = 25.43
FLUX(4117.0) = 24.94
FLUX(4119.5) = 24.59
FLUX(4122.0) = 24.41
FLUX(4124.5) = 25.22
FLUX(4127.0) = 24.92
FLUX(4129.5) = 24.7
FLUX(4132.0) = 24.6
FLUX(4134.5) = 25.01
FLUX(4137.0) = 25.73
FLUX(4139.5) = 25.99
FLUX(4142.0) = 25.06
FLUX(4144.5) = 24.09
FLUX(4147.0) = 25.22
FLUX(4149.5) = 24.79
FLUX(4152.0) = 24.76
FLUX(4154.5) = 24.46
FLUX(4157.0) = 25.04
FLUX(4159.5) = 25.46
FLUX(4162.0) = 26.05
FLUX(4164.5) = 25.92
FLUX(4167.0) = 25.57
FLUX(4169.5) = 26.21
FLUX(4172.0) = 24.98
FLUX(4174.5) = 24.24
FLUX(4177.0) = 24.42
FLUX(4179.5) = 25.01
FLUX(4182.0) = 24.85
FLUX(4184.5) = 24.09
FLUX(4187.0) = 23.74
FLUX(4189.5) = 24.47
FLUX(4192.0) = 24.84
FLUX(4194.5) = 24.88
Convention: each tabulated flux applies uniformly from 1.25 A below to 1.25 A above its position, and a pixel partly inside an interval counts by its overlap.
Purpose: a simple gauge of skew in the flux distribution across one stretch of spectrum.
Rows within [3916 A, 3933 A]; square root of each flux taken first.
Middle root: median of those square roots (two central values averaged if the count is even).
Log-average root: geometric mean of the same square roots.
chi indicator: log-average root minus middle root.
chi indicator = -0.53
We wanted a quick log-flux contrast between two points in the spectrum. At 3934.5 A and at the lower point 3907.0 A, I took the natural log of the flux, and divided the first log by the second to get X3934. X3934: 0.55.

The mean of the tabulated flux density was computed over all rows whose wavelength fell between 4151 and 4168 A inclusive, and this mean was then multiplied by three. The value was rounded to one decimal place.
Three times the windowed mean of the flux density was 76.0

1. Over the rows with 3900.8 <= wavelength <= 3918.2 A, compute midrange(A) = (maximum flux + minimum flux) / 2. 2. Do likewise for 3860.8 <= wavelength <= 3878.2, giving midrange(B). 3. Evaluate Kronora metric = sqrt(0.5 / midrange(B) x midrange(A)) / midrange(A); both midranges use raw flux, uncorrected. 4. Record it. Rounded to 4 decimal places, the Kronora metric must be 0.0302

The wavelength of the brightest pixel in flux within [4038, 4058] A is 4052.0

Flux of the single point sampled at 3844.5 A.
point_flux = 23.99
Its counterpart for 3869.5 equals 25.62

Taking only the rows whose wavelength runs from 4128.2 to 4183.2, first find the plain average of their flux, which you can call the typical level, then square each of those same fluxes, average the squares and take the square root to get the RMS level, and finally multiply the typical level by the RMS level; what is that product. 630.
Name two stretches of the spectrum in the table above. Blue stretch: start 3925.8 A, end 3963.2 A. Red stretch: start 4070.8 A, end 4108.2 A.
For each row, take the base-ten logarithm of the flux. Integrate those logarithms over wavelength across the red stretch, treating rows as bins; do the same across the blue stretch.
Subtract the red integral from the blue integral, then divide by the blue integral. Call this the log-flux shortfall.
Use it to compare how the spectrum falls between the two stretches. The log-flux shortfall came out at -0.11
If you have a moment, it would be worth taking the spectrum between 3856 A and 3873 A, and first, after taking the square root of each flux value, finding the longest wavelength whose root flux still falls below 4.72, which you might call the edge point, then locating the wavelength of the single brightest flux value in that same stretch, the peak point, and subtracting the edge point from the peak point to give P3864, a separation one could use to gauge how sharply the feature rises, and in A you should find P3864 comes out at 10.0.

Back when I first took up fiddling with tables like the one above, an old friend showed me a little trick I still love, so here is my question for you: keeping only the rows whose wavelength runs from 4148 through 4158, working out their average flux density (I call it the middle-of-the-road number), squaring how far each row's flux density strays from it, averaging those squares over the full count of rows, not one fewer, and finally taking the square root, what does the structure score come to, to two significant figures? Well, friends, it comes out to 0.21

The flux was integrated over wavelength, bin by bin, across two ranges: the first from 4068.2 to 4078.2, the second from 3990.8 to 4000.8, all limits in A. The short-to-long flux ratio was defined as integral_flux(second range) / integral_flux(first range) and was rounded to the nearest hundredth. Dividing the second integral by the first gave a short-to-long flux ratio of 1.00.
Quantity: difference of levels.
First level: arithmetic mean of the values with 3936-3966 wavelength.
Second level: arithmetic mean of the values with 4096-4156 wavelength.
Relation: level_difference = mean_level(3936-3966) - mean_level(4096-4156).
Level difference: -3.4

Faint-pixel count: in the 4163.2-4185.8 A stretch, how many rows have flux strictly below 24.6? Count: 3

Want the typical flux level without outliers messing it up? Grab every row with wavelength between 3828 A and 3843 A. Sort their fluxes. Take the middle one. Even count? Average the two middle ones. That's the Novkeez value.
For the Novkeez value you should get 17.0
